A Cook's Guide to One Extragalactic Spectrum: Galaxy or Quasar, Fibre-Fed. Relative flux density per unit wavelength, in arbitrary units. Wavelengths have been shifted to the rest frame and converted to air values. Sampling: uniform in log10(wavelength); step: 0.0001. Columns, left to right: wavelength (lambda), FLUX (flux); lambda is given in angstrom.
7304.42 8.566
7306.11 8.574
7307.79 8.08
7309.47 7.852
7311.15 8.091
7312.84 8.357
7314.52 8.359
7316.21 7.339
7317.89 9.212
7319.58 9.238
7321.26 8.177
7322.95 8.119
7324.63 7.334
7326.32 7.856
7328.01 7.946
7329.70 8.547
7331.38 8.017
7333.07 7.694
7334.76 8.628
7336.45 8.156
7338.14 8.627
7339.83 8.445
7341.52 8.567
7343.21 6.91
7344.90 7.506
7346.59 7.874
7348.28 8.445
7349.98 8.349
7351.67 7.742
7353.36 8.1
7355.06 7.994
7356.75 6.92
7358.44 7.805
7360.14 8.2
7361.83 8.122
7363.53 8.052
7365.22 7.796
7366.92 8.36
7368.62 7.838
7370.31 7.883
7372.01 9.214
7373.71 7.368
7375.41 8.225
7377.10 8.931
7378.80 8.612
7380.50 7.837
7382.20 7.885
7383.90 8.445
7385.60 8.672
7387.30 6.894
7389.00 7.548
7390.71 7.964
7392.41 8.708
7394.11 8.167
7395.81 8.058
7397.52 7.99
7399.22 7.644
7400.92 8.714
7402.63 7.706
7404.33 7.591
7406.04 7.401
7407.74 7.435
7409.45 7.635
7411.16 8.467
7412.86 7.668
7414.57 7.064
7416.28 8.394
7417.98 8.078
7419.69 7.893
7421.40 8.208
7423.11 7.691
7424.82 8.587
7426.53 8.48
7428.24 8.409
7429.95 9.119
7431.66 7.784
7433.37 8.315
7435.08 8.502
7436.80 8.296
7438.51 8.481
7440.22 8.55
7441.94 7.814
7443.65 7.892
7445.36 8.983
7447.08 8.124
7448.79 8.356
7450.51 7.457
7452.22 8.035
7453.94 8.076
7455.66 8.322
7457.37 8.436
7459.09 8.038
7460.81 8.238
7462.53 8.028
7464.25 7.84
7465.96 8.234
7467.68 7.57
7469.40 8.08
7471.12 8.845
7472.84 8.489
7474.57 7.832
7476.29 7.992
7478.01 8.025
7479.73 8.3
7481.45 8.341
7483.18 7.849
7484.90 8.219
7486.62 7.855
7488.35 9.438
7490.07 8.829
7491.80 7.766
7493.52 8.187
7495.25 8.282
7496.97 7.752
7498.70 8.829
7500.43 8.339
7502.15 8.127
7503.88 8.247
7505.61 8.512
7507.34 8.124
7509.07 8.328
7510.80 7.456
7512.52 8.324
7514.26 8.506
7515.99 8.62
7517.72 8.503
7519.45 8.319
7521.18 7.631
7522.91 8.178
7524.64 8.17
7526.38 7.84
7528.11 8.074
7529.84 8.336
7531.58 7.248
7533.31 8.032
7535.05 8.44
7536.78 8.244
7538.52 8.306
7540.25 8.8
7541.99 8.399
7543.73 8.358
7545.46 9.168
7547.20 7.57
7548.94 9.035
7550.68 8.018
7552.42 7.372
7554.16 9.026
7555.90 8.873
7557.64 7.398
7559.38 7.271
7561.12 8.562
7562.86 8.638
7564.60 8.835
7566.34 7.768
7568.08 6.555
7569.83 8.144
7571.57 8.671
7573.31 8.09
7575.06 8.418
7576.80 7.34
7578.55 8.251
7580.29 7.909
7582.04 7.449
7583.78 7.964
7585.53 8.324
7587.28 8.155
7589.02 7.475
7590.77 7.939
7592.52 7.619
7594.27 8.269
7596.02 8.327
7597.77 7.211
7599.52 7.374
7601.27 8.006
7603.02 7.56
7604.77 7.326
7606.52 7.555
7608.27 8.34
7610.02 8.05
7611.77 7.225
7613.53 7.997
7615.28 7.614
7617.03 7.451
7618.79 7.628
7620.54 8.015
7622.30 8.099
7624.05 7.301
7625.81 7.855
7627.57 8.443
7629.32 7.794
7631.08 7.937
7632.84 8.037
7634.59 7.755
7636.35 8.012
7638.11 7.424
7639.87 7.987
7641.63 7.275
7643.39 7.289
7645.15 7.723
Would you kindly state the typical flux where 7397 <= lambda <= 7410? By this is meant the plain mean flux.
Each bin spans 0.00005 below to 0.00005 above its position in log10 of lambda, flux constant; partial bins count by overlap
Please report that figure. 7.76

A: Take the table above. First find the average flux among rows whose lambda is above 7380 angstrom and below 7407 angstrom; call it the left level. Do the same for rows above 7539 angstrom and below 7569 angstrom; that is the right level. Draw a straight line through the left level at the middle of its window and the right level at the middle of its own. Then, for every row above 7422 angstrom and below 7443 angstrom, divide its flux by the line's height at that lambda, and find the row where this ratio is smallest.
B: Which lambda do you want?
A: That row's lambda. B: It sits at 7423.11 angstrom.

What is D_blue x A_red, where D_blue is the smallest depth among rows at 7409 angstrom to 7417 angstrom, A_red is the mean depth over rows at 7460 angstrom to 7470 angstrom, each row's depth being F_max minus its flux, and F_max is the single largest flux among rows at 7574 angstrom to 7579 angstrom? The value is -0.02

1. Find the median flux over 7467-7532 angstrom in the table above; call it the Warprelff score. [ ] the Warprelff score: 8.20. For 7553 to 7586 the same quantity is 8.14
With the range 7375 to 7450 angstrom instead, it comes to 8.15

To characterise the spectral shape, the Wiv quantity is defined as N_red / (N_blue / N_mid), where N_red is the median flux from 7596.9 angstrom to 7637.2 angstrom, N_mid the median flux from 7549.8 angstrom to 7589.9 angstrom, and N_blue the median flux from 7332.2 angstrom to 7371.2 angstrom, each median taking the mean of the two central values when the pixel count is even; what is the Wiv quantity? 7.8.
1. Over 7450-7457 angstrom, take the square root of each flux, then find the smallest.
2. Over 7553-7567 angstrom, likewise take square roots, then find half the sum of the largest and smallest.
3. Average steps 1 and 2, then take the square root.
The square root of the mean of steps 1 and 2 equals 1.67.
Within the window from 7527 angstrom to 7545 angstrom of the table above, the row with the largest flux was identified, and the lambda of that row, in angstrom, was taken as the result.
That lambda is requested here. 7540.25 angstrom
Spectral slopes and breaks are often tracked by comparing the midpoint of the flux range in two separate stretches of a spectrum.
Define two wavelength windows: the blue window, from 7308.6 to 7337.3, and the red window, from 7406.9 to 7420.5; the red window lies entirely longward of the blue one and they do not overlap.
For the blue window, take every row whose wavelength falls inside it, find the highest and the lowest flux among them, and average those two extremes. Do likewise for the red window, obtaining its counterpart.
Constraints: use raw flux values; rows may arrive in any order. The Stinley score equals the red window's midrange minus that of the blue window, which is -0.5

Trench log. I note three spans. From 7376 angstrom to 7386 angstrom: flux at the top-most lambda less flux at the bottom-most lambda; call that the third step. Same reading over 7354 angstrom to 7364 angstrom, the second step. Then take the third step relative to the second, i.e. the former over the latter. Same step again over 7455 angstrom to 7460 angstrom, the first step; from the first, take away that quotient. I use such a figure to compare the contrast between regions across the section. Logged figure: 4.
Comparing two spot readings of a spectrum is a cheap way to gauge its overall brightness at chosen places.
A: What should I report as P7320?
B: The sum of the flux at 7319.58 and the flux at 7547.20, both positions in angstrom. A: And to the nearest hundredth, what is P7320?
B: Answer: 16.81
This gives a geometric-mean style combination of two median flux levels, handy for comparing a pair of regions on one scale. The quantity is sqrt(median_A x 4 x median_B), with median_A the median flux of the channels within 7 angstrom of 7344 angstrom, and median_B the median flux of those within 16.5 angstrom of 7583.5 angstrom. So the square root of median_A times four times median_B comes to 16.4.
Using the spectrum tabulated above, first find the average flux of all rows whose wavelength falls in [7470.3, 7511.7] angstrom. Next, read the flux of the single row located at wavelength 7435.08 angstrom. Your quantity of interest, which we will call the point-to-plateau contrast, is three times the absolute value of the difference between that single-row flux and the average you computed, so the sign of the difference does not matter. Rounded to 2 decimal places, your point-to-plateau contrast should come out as 0.76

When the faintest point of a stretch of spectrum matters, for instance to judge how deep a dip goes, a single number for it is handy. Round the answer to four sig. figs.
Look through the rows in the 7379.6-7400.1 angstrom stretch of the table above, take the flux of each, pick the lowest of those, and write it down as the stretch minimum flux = 6.894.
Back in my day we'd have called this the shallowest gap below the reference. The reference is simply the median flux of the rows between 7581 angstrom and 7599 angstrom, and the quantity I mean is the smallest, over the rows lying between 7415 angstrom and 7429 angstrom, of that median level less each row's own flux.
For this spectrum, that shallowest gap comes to -0.64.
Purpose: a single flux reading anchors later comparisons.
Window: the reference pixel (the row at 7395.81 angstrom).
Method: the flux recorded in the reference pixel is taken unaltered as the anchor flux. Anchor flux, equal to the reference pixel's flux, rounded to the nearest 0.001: 8.058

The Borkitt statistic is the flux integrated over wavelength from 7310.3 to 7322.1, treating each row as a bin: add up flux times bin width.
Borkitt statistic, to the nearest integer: 99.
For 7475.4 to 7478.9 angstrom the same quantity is 28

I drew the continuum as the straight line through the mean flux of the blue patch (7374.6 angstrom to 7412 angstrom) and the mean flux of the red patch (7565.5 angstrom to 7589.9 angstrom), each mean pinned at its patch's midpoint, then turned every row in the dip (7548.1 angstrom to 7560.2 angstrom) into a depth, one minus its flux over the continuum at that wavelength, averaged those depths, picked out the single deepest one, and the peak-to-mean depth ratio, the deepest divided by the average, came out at -3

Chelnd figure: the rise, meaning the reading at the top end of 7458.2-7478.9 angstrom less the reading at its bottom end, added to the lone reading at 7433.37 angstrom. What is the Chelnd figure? 8.3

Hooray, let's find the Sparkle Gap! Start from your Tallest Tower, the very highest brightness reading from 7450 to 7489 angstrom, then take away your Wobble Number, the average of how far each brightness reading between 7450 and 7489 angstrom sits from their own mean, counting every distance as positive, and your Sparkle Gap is 9.1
